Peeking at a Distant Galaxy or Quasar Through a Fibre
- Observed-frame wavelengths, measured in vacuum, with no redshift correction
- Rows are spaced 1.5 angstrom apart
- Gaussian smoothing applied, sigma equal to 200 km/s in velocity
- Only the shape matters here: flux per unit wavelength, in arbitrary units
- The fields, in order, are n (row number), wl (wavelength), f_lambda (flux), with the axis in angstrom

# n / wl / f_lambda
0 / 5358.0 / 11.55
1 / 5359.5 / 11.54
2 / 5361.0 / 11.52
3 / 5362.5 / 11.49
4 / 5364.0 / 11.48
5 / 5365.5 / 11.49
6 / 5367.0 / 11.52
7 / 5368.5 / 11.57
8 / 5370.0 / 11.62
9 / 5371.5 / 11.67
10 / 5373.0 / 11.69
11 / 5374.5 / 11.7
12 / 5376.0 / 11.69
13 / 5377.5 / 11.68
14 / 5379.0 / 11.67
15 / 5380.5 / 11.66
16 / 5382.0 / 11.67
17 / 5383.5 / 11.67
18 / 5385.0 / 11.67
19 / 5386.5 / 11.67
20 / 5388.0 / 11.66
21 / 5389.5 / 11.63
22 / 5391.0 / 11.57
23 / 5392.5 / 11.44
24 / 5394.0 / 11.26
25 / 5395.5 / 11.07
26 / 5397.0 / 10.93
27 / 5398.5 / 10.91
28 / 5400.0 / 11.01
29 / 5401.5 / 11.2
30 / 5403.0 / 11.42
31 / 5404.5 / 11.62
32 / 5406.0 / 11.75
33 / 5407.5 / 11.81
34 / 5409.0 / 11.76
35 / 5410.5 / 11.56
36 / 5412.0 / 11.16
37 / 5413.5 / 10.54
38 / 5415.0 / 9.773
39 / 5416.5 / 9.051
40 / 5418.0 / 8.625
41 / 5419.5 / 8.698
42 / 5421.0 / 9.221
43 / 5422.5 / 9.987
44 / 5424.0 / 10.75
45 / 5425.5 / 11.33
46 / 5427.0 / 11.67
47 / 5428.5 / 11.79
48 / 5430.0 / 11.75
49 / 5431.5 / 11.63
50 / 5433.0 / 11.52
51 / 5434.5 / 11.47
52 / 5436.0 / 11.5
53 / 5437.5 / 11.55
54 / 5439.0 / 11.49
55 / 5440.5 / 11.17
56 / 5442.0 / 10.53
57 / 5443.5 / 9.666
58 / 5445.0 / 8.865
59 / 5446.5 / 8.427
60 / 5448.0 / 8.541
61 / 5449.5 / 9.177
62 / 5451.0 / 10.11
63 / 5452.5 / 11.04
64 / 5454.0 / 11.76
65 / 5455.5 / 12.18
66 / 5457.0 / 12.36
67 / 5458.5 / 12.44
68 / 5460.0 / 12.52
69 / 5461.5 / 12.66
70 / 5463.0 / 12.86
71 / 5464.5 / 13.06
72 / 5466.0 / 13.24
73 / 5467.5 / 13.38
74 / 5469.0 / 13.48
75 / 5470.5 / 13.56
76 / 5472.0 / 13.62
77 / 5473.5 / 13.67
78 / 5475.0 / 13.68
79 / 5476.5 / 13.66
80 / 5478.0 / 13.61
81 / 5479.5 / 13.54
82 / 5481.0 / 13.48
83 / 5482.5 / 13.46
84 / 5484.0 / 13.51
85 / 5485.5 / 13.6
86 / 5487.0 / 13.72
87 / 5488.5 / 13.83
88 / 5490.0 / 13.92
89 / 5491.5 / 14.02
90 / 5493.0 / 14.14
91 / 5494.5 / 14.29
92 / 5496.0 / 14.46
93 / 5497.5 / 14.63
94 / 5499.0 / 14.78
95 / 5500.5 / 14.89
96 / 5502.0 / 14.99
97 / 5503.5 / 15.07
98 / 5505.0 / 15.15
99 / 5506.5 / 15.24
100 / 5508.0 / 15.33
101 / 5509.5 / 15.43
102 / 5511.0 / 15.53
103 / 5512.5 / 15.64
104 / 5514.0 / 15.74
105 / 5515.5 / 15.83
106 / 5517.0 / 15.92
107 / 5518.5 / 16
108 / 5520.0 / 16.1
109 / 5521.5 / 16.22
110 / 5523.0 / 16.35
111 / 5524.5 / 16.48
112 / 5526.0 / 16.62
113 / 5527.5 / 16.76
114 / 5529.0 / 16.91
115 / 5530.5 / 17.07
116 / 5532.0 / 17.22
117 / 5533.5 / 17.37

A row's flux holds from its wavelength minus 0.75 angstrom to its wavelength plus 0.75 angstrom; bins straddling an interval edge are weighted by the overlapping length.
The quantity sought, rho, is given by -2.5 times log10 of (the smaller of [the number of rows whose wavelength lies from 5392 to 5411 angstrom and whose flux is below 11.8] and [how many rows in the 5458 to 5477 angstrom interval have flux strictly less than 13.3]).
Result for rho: -1.9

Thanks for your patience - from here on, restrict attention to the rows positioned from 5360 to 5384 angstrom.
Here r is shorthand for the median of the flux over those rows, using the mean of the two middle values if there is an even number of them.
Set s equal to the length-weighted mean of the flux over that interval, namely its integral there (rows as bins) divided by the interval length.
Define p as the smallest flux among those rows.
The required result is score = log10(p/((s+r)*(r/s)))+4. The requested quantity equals 3.69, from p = 11.48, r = 11.7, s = 11.6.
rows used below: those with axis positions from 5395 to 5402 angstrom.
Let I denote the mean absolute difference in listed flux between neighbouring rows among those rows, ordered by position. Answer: 0.11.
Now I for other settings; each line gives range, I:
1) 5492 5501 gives 0.15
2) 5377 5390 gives 0.01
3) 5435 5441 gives 0.14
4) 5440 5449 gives 0.57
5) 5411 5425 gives 0.58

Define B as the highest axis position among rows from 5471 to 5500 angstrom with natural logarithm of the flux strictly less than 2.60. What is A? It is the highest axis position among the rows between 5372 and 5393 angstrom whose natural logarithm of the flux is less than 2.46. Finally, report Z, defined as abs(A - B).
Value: 90.0 angstrom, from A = 5392.5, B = 5482.5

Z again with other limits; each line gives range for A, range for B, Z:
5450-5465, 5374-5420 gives 33.0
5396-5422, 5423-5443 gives 21.0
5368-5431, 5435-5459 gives 31.5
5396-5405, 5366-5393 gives 12.0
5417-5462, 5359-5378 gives 75.0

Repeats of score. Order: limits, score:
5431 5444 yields 3.62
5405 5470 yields 3.56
